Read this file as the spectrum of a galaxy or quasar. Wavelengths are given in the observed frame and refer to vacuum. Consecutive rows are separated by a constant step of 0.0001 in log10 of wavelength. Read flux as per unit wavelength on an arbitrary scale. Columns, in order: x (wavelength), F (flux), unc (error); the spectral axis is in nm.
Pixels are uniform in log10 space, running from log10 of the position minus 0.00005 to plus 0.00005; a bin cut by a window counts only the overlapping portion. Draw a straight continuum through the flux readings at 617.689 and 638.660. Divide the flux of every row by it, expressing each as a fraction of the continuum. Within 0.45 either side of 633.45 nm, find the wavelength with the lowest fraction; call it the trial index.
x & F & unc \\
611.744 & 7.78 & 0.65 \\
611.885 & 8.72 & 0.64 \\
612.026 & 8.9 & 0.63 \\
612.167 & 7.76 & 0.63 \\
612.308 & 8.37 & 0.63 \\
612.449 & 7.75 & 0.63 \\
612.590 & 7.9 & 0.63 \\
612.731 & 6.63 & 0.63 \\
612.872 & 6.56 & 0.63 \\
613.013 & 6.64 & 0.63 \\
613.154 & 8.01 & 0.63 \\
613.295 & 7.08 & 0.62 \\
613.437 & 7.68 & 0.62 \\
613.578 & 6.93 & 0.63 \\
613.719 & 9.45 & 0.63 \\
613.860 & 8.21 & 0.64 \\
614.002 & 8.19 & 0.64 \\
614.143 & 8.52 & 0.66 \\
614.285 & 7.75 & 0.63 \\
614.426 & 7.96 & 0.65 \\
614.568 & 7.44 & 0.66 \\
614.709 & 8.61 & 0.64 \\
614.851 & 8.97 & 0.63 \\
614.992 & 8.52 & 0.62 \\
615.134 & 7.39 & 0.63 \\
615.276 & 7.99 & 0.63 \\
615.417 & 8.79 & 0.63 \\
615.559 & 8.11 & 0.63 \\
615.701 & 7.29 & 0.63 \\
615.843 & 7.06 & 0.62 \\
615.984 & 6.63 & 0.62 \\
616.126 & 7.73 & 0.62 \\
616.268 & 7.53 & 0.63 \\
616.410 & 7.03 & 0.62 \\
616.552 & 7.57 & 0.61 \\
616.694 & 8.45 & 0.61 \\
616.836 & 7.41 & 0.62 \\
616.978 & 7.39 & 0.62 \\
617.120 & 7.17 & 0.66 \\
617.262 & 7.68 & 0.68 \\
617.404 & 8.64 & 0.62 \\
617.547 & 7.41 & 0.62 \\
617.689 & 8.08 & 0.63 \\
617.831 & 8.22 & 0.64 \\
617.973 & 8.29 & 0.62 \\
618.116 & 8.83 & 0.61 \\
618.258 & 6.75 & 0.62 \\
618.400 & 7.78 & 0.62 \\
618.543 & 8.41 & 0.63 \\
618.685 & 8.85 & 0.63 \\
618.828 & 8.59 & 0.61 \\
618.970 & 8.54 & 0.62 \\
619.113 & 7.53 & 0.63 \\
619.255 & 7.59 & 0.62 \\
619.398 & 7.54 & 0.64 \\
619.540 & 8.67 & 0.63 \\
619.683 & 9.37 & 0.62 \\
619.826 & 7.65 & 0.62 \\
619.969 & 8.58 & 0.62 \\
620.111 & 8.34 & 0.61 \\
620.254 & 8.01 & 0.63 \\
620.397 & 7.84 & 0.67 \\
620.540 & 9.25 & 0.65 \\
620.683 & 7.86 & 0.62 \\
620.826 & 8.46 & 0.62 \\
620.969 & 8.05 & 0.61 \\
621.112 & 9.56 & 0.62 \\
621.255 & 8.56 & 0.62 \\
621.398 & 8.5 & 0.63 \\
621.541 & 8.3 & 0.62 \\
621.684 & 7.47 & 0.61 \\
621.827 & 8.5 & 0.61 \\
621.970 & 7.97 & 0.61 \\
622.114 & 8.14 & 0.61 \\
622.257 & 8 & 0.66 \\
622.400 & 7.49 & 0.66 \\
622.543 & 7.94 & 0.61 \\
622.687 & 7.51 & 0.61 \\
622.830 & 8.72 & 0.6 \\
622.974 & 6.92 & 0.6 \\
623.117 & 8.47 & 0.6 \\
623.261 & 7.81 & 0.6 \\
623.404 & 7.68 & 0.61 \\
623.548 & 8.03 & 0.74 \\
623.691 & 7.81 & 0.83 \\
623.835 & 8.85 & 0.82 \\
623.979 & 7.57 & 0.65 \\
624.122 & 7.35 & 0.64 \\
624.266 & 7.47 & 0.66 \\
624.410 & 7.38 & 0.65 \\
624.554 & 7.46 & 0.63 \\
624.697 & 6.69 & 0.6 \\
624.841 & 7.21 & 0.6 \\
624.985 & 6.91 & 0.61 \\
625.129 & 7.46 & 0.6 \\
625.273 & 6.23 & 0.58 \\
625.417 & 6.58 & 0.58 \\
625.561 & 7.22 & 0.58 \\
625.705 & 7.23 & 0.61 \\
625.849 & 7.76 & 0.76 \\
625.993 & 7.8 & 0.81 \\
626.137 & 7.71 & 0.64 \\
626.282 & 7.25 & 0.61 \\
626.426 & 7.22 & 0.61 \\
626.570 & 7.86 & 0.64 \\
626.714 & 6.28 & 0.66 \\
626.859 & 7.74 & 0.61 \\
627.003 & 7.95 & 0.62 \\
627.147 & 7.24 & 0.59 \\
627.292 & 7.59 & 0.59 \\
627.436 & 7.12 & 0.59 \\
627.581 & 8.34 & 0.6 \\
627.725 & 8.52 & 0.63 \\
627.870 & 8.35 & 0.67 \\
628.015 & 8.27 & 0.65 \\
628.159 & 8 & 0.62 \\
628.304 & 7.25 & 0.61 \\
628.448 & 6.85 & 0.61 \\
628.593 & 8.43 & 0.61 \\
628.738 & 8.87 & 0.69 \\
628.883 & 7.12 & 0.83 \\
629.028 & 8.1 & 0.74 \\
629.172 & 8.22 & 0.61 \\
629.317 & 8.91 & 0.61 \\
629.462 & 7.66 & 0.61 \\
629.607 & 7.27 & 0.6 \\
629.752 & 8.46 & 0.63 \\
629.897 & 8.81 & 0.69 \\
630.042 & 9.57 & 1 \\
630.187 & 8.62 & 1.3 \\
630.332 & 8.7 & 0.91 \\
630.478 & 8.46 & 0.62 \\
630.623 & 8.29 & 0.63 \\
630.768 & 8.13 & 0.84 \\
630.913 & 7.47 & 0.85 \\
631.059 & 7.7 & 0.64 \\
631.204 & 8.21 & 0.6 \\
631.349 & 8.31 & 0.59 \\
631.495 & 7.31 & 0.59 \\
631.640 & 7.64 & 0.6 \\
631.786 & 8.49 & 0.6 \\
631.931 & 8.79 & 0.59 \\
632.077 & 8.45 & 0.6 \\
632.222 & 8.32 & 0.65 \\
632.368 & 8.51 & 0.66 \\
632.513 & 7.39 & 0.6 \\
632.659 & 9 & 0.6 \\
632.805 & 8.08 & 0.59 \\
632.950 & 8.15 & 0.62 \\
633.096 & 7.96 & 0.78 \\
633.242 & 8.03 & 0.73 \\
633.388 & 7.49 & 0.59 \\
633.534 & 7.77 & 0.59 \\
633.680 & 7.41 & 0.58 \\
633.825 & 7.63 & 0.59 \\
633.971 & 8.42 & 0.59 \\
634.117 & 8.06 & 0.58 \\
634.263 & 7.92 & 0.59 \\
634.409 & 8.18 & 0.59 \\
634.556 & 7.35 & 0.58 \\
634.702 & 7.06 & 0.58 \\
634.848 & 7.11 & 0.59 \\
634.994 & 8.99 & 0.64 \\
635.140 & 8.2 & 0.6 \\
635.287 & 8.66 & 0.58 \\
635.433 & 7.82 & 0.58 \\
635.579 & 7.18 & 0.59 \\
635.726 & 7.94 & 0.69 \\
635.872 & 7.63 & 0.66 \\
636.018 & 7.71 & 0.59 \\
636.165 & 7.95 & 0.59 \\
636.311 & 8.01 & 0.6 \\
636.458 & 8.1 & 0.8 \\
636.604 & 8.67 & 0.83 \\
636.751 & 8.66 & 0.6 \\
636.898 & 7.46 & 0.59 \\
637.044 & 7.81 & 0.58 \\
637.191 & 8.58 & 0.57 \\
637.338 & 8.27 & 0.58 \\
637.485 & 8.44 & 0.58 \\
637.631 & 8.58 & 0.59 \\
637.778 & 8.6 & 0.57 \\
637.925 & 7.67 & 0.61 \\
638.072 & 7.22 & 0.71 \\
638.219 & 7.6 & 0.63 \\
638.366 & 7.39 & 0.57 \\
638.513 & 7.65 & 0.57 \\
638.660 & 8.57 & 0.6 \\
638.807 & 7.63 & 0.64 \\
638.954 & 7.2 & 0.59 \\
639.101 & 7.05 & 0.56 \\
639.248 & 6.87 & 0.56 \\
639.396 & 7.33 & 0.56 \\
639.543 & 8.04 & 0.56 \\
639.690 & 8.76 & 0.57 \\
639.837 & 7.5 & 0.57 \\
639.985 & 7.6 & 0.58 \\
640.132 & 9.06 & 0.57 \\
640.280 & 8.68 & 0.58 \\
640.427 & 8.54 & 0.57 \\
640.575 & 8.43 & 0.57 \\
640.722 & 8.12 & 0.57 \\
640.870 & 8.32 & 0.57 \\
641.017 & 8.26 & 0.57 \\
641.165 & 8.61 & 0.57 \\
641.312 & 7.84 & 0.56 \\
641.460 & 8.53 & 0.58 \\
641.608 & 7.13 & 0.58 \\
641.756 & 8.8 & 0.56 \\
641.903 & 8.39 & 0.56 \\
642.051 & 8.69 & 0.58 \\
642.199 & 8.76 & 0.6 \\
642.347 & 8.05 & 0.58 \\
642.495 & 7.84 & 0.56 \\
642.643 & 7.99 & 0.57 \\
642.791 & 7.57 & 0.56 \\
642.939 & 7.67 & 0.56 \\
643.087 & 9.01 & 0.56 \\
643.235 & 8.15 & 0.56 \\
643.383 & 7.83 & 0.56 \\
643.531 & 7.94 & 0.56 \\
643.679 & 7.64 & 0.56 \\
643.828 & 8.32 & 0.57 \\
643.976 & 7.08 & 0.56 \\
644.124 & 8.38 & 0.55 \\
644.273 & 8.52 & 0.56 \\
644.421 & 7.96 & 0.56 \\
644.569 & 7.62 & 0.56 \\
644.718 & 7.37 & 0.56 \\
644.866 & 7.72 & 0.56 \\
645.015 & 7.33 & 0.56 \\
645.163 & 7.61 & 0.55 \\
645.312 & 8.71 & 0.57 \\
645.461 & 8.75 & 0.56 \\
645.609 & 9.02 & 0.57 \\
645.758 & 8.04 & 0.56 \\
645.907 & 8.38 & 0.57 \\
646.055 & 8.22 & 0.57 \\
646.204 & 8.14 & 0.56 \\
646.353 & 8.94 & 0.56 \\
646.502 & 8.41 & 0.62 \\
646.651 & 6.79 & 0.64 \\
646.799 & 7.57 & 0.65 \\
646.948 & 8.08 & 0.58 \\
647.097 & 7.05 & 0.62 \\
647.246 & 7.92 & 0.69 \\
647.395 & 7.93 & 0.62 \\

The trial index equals 633.680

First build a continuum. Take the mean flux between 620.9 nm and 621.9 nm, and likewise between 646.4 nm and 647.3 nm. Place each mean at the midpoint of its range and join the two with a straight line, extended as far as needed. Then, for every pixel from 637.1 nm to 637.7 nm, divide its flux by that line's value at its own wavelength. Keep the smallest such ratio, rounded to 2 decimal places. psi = 1.04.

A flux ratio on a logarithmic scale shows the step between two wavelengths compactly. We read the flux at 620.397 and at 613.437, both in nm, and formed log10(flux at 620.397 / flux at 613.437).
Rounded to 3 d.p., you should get 0.009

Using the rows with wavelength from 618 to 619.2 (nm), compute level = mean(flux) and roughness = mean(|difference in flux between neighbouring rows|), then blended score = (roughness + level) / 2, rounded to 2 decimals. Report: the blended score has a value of 4.47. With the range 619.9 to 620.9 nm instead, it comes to 4.51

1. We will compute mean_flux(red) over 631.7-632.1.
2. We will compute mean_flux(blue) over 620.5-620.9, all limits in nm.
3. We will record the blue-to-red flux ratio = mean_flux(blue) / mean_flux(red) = 0.99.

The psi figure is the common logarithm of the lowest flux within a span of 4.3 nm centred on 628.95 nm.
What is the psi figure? 0.836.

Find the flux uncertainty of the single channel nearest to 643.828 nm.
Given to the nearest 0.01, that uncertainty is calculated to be 0.57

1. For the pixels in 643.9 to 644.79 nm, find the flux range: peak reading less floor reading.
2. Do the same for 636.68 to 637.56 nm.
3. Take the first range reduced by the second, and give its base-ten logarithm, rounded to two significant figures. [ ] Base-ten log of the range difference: -0.62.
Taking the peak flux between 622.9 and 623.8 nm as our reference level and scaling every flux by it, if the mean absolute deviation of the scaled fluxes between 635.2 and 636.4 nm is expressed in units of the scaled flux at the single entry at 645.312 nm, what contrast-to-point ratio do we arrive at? 0.032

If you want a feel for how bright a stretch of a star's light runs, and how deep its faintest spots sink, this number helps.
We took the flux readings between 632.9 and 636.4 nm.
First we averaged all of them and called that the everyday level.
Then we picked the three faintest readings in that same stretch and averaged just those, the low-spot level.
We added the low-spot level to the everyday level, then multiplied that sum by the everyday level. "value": 118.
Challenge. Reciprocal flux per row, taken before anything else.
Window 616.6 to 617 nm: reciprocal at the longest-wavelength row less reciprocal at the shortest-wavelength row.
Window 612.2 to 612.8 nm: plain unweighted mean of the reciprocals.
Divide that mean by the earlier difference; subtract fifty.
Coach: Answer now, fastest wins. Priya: -42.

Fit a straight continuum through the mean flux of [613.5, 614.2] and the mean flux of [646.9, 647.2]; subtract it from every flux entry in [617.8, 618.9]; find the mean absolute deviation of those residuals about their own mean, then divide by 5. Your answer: 0.095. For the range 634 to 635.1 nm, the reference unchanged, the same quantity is 0.109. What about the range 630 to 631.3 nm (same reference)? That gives 0.085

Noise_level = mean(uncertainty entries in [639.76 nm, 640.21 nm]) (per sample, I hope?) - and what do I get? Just 0.57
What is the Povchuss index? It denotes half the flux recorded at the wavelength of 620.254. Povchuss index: 4.0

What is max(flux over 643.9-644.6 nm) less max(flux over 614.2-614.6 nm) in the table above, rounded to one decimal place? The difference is 0.6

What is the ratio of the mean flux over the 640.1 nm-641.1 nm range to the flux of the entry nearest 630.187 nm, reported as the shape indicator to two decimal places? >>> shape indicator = 0.98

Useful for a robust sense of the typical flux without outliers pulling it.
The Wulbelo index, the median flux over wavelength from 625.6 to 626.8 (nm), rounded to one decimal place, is 7.5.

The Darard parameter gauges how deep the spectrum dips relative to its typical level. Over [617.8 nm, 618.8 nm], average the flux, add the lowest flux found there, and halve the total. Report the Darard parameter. 7.46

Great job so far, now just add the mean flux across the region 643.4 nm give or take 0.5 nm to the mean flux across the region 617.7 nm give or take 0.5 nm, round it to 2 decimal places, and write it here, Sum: 16.24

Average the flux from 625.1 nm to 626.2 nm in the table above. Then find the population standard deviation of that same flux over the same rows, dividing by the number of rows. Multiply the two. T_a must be 3.89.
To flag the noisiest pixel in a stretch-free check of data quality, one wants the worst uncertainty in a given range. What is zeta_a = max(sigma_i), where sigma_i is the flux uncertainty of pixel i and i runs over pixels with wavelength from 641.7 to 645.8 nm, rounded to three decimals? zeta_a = 0.600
